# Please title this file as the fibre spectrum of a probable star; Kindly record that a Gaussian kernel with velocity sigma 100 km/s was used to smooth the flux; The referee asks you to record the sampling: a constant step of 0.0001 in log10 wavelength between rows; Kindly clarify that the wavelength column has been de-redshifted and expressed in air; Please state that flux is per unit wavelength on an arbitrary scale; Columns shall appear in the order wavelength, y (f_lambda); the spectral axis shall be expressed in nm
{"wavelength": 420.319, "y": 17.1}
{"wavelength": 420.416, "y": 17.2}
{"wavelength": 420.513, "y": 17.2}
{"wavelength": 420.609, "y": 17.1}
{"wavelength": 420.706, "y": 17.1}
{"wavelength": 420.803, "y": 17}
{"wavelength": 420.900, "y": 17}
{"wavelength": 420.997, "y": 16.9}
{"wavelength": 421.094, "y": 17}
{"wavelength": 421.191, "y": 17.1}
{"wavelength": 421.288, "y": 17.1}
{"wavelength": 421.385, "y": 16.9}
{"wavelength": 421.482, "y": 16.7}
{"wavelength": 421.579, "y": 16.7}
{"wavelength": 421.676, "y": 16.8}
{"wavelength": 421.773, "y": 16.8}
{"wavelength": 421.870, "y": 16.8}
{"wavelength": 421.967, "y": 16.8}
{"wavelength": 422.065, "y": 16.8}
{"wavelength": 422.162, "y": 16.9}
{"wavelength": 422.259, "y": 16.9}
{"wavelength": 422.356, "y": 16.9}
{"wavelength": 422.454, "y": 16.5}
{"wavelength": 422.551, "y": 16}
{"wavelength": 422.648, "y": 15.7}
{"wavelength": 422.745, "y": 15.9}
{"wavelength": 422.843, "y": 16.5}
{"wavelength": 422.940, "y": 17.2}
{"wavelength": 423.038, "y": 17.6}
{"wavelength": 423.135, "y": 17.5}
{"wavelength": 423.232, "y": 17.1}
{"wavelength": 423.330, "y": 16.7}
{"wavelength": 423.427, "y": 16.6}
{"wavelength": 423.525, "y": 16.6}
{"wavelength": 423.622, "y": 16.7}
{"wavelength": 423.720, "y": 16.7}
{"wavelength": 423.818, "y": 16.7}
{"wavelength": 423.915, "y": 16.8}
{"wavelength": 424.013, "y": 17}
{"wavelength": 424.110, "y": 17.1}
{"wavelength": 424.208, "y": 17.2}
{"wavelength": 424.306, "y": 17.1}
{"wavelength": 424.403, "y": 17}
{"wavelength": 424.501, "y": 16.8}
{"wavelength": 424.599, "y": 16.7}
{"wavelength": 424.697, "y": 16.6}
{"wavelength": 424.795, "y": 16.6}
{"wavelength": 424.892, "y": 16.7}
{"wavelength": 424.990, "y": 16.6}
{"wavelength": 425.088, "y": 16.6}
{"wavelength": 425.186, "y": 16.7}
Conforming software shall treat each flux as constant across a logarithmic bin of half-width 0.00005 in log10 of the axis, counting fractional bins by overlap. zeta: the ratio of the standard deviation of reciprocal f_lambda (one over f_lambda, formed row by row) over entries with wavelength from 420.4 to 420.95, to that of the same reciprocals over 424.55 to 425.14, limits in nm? 1.6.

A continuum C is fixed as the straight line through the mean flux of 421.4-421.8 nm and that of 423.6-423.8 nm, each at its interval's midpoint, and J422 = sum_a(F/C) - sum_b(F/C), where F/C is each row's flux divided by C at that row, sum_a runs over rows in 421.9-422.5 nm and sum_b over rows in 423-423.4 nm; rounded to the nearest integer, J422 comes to 2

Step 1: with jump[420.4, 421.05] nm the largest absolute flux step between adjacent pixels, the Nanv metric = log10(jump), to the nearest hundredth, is -1.00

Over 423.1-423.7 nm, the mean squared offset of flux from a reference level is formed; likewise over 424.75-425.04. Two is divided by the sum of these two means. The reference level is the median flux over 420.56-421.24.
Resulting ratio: 8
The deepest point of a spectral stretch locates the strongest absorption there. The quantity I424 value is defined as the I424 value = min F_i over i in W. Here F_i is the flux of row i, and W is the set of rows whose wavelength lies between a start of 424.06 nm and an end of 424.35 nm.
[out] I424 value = 17.1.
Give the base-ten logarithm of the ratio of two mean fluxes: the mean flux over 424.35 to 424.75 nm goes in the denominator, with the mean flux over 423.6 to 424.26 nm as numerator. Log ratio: 0.003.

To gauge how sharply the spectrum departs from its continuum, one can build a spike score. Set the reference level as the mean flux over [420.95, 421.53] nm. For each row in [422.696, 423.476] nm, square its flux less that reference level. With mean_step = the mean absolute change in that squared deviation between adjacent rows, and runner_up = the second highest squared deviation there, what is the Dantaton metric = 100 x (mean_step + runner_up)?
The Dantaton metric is 69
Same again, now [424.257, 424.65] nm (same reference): 5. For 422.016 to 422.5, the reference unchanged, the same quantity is 8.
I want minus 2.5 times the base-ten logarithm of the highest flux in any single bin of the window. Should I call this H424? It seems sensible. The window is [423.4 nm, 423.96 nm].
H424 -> -3.06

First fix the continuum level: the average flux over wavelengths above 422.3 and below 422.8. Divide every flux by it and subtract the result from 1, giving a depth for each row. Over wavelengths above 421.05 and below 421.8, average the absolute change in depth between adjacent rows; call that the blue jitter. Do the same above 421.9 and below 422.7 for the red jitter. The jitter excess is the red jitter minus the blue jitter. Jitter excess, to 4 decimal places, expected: 0.0062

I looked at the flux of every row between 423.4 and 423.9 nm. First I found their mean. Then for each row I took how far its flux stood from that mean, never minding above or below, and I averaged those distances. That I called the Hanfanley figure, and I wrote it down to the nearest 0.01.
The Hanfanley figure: 0.05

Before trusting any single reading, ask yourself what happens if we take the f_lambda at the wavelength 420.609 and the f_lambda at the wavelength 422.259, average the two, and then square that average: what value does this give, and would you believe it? 289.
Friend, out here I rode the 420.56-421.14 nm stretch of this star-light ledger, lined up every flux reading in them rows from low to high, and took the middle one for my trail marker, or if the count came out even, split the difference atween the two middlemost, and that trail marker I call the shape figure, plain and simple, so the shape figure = 17.0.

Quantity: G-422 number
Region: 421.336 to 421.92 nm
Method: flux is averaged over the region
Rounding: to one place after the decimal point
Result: 16.8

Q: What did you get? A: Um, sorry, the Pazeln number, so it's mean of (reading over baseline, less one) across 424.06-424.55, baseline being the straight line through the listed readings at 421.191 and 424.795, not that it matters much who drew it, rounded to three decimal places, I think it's 0.022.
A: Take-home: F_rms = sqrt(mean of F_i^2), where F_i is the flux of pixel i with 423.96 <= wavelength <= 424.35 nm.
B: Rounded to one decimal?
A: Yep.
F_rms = 17.1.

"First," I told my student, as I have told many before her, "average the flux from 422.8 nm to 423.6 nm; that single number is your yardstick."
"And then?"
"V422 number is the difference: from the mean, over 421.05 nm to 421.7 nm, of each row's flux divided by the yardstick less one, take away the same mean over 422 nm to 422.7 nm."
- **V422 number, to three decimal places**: 0.022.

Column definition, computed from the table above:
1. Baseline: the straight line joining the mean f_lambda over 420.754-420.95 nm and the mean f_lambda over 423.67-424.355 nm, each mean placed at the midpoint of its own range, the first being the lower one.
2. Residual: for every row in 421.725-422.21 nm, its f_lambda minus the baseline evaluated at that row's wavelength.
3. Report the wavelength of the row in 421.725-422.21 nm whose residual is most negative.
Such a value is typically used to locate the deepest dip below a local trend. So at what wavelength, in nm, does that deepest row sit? 421.773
